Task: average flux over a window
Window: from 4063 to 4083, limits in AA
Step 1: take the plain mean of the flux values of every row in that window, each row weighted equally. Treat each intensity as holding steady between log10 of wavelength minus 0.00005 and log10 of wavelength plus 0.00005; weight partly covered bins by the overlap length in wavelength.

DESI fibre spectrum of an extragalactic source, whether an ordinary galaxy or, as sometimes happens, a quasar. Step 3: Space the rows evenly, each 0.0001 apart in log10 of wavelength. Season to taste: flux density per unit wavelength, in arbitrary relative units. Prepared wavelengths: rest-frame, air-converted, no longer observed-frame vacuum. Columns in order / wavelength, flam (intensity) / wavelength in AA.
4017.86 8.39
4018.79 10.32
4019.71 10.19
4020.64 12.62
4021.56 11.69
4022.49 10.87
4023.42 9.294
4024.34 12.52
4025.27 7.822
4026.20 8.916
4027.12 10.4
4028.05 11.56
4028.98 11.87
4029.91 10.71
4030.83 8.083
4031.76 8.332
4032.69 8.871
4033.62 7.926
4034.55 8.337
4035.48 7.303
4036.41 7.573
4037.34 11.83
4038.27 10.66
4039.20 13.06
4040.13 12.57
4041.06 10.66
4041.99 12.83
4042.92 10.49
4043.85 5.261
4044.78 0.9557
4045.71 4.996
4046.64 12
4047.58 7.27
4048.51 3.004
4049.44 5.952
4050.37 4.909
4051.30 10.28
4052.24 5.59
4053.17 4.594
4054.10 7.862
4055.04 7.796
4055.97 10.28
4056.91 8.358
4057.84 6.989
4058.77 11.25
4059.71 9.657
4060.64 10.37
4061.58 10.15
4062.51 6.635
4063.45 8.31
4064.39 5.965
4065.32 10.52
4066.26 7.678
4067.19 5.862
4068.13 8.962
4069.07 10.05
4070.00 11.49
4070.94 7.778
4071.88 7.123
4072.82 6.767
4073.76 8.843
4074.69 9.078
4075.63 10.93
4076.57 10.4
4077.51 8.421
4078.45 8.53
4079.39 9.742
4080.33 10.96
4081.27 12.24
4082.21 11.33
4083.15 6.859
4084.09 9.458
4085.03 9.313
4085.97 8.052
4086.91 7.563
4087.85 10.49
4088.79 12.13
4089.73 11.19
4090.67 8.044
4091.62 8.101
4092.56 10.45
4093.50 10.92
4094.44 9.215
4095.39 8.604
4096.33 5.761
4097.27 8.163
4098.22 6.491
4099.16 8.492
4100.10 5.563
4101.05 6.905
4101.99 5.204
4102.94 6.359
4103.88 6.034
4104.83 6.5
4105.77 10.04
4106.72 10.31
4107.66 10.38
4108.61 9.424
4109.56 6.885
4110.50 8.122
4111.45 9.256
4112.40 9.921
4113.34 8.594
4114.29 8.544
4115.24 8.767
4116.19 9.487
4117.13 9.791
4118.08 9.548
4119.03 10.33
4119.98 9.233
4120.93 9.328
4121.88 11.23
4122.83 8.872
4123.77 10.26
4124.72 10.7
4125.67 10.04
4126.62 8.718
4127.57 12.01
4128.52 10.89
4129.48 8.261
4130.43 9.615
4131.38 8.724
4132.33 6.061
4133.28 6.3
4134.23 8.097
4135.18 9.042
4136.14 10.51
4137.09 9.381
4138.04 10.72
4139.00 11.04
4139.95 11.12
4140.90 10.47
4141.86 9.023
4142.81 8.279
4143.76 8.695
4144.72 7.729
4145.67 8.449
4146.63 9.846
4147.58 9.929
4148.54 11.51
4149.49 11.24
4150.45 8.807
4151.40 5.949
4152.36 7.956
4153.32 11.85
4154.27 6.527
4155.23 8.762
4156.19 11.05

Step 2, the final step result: 9.1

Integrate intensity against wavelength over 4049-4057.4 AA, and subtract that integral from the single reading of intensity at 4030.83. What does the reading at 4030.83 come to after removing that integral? -53.2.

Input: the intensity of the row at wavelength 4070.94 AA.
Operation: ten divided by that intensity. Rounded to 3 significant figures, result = 1.29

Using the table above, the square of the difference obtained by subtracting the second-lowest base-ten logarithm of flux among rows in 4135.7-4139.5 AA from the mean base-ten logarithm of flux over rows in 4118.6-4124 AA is 0.001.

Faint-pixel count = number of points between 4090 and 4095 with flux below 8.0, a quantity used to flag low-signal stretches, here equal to 0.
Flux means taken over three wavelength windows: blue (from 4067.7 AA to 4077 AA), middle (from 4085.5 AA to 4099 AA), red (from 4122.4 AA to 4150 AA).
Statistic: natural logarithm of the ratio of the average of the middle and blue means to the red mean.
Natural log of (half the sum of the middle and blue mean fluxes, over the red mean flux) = -0.050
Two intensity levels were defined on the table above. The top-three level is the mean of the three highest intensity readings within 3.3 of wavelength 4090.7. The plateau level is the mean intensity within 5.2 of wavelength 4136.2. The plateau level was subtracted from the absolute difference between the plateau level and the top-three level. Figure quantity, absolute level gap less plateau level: -7.0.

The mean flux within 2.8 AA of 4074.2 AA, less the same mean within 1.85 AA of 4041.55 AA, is -2.8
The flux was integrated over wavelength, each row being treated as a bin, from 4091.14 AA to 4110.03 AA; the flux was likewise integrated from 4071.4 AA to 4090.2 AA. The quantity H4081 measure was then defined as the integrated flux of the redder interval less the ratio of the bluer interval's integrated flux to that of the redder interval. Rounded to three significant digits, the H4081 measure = 150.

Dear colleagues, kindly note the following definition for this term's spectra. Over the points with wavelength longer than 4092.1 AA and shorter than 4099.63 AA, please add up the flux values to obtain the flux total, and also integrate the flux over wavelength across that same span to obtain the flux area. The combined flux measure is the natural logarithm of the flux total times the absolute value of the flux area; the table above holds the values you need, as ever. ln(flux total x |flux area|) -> 8.4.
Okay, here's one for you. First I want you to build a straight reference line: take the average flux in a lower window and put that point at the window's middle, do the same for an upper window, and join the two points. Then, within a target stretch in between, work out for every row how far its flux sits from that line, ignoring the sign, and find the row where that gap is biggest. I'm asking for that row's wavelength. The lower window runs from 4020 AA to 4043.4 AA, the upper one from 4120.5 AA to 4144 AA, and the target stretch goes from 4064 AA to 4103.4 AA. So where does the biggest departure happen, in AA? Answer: 4101.99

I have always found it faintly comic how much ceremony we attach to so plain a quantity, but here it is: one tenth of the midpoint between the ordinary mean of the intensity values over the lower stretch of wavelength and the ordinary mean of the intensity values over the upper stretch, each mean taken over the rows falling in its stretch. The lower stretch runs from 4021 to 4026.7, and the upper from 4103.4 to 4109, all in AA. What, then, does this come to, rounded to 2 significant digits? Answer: 0.95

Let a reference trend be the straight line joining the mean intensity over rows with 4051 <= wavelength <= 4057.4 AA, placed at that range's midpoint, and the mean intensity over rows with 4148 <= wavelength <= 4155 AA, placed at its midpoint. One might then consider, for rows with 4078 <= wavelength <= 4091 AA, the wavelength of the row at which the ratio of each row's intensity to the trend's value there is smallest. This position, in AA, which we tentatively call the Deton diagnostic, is 4083.15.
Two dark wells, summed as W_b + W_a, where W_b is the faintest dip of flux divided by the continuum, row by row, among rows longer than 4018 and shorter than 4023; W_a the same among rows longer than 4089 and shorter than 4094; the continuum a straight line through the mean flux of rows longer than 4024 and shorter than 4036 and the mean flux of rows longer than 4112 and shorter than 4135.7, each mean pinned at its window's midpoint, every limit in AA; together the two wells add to 1.9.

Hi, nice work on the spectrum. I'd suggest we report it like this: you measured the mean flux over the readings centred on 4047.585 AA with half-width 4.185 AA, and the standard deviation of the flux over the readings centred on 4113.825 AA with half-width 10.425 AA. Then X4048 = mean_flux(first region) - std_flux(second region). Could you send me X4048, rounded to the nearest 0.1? 4.8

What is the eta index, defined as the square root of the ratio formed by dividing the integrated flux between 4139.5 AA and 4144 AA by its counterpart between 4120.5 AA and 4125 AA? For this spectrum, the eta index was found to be 0.97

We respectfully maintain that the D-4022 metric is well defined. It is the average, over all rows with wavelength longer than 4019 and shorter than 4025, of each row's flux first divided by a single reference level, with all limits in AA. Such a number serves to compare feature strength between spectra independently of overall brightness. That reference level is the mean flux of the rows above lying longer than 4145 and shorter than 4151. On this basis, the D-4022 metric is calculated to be 1.12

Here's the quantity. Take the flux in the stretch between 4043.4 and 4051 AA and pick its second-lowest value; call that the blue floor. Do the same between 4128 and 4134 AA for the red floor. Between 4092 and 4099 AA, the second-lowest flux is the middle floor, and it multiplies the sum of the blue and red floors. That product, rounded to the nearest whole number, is 60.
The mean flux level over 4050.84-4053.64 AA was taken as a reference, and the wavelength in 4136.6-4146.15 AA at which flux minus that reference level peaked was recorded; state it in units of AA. 4139.95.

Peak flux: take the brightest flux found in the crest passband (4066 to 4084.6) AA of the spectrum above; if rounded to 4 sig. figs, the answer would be 12.24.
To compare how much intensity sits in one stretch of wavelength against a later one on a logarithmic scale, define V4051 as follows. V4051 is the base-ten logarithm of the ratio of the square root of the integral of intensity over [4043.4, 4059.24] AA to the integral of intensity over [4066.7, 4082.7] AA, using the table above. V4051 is -1.15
